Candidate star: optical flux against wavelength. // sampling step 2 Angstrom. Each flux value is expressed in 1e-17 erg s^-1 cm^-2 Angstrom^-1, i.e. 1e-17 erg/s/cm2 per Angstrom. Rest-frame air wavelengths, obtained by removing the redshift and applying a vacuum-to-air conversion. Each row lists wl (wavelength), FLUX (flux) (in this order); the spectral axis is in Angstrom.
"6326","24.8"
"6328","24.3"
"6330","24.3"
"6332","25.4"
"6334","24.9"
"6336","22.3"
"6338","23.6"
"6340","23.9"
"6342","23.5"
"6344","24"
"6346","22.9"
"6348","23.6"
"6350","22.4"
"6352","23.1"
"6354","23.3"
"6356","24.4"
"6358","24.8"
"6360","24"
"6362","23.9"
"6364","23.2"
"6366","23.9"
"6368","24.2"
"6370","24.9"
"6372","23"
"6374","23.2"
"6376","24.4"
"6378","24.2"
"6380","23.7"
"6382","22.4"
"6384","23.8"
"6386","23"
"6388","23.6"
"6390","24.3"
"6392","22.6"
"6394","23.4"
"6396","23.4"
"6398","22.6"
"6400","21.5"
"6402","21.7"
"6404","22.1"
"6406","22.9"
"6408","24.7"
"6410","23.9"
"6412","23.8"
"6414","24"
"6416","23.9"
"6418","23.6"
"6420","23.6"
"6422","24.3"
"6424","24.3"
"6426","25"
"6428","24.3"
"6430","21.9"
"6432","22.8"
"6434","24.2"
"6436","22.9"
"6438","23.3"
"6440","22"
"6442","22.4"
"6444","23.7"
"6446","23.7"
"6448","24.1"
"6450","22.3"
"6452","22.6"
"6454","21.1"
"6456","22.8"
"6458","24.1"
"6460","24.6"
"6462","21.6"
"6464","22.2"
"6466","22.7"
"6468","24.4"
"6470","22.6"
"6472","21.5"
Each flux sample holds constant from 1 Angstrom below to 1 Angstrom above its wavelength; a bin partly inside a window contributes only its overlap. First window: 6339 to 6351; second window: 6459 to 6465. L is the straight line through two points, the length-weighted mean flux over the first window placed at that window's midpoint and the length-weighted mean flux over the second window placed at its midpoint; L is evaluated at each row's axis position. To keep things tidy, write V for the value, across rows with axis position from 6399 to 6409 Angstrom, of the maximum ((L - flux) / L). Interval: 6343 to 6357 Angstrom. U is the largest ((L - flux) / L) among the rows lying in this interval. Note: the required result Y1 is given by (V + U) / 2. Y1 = 0.06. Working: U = 0.04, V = 0.070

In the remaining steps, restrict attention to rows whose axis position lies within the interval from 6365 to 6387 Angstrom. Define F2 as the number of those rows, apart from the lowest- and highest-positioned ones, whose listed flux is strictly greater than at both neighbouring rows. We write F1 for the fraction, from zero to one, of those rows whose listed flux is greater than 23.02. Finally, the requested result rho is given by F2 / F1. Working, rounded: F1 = 0.73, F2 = 3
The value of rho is 4.1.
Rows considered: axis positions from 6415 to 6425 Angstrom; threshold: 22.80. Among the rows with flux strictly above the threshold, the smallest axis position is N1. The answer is 6416 Angstrom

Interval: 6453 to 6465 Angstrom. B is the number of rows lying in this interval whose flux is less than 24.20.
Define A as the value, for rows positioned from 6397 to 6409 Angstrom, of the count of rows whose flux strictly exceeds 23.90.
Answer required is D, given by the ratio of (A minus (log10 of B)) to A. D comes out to 0.3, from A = 1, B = 5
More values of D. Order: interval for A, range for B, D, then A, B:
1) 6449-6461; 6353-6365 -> 0.7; 2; 4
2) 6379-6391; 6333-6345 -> 0.3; 1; 5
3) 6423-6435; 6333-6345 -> 0.8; 4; 5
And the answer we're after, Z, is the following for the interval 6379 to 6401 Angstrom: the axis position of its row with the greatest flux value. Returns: 6390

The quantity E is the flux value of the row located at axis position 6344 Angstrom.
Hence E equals 24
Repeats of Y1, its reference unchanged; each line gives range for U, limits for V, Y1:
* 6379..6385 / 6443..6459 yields 0.06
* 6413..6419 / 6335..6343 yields 0.01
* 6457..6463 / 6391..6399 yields 0.04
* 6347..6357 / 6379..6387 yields 0.04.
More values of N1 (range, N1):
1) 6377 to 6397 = 6378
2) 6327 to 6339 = 6328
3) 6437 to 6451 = 6438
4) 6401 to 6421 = 6406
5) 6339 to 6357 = 6340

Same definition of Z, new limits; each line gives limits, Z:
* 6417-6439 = 6426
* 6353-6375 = 6370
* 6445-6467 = 6460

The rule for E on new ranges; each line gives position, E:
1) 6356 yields 24.4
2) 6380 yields 23.7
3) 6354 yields 23.3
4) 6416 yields 23.9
